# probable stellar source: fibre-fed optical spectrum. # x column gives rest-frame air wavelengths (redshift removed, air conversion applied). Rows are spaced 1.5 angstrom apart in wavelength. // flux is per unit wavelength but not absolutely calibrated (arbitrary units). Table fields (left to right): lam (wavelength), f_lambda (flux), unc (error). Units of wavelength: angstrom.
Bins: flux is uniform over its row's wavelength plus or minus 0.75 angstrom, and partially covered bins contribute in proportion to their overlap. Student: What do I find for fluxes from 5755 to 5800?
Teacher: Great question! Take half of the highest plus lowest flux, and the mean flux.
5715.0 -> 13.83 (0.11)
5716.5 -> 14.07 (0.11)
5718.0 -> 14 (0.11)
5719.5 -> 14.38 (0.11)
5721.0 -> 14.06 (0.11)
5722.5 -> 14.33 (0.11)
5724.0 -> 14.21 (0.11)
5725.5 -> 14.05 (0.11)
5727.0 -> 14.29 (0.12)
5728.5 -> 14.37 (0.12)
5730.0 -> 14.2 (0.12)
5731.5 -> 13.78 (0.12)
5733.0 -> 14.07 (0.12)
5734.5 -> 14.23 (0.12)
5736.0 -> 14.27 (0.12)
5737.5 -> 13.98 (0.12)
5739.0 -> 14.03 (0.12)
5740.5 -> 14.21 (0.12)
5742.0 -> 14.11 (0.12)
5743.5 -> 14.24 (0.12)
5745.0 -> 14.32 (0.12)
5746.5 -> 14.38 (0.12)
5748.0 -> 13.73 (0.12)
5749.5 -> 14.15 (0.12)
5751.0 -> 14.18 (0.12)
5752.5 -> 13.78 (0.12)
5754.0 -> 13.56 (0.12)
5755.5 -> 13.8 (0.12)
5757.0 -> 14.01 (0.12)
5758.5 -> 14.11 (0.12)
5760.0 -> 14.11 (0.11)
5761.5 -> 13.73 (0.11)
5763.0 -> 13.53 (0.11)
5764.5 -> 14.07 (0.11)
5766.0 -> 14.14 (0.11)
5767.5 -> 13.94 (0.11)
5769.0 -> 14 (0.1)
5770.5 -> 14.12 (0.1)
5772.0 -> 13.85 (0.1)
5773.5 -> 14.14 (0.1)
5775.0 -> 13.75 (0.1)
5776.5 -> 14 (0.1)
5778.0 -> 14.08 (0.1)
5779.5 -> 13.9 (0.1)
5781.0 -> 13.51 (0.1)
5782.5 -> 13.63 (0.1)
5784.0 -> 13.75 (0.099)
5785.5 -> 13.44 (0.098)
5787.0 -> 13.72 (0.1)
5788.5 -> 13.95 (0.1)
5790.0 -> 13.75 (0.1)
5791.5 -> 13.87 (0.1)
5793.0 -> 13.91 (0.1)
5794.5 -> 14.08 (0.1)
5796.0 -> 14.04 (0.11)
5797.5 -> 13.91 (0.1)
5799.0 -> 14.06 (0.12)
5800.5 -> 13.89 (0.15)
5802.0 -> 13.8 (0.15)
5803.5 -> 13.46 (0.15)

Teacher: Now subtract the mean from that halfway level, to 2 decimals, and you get -0.11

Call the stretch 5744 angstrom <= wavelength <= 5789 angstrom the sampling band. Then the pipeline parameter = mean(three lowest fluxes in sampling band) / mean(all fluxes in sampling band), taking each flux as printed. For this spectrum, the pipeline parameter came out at 0.970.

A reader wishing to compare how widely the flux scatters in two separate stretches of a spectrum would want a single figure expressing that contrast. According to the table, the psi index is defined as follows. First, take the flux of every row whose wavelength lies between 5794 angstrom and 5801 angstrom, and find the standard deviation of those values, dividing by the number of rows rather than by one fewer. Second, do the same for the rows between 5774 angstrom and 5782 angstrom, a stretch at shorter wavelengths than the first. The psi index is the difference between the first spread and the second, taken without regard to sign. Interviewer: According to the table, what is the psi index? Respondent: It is 0.12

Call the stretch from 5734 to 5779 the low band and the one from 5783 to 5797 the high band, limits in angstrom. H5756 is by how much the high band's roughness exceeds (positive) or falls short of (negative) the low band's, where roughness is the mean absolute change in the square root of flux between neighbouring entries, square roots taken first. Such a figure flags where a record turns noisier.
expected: -0.004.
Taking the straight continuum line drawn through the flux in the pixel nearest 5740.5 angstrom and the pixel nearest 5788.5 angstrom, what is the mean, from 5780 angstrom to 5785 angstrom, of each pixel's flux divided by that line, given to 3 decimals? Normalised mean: 0.975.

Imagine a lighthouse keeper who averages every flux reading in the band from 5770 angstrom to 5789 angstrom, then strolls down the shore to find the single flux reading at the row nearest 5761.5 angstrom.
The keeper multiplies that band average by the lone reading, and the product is 190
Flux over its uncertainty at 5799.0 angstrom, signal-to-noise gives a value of 117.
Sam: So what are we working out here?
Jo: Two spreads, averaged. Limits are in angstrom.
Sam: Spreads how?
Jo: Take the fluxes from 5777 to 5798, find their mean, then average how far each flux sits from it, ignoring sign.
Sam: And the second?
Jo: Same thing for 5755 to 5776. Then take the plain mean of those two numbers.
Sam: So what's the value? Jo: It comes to 0.160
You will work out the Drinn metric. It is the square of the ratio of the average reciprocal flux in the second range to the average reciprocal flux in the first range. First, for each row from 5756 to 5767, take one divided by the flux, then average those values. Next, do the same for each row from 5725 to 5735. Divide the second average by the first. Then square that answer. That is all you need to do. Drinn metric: 0.97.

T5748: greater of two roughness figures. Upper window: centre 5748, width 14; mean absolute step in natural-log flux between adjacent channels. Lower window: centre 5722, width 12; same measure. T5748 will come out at 0.0178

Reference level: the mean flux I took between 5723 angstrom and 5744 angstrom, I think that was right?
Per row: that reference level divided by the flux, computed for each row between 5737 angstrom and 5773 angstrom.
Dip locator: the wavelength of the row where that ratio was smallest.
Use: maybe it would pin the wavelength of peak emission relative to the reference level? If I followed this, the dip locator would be 5746.5 angstrom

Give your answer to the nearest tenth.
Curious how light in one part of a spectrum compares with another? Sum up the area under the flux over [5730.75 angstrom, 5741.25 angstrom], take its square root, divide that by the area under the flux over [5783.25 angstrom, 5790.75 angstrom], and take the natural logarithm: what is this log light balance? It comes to -2.1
